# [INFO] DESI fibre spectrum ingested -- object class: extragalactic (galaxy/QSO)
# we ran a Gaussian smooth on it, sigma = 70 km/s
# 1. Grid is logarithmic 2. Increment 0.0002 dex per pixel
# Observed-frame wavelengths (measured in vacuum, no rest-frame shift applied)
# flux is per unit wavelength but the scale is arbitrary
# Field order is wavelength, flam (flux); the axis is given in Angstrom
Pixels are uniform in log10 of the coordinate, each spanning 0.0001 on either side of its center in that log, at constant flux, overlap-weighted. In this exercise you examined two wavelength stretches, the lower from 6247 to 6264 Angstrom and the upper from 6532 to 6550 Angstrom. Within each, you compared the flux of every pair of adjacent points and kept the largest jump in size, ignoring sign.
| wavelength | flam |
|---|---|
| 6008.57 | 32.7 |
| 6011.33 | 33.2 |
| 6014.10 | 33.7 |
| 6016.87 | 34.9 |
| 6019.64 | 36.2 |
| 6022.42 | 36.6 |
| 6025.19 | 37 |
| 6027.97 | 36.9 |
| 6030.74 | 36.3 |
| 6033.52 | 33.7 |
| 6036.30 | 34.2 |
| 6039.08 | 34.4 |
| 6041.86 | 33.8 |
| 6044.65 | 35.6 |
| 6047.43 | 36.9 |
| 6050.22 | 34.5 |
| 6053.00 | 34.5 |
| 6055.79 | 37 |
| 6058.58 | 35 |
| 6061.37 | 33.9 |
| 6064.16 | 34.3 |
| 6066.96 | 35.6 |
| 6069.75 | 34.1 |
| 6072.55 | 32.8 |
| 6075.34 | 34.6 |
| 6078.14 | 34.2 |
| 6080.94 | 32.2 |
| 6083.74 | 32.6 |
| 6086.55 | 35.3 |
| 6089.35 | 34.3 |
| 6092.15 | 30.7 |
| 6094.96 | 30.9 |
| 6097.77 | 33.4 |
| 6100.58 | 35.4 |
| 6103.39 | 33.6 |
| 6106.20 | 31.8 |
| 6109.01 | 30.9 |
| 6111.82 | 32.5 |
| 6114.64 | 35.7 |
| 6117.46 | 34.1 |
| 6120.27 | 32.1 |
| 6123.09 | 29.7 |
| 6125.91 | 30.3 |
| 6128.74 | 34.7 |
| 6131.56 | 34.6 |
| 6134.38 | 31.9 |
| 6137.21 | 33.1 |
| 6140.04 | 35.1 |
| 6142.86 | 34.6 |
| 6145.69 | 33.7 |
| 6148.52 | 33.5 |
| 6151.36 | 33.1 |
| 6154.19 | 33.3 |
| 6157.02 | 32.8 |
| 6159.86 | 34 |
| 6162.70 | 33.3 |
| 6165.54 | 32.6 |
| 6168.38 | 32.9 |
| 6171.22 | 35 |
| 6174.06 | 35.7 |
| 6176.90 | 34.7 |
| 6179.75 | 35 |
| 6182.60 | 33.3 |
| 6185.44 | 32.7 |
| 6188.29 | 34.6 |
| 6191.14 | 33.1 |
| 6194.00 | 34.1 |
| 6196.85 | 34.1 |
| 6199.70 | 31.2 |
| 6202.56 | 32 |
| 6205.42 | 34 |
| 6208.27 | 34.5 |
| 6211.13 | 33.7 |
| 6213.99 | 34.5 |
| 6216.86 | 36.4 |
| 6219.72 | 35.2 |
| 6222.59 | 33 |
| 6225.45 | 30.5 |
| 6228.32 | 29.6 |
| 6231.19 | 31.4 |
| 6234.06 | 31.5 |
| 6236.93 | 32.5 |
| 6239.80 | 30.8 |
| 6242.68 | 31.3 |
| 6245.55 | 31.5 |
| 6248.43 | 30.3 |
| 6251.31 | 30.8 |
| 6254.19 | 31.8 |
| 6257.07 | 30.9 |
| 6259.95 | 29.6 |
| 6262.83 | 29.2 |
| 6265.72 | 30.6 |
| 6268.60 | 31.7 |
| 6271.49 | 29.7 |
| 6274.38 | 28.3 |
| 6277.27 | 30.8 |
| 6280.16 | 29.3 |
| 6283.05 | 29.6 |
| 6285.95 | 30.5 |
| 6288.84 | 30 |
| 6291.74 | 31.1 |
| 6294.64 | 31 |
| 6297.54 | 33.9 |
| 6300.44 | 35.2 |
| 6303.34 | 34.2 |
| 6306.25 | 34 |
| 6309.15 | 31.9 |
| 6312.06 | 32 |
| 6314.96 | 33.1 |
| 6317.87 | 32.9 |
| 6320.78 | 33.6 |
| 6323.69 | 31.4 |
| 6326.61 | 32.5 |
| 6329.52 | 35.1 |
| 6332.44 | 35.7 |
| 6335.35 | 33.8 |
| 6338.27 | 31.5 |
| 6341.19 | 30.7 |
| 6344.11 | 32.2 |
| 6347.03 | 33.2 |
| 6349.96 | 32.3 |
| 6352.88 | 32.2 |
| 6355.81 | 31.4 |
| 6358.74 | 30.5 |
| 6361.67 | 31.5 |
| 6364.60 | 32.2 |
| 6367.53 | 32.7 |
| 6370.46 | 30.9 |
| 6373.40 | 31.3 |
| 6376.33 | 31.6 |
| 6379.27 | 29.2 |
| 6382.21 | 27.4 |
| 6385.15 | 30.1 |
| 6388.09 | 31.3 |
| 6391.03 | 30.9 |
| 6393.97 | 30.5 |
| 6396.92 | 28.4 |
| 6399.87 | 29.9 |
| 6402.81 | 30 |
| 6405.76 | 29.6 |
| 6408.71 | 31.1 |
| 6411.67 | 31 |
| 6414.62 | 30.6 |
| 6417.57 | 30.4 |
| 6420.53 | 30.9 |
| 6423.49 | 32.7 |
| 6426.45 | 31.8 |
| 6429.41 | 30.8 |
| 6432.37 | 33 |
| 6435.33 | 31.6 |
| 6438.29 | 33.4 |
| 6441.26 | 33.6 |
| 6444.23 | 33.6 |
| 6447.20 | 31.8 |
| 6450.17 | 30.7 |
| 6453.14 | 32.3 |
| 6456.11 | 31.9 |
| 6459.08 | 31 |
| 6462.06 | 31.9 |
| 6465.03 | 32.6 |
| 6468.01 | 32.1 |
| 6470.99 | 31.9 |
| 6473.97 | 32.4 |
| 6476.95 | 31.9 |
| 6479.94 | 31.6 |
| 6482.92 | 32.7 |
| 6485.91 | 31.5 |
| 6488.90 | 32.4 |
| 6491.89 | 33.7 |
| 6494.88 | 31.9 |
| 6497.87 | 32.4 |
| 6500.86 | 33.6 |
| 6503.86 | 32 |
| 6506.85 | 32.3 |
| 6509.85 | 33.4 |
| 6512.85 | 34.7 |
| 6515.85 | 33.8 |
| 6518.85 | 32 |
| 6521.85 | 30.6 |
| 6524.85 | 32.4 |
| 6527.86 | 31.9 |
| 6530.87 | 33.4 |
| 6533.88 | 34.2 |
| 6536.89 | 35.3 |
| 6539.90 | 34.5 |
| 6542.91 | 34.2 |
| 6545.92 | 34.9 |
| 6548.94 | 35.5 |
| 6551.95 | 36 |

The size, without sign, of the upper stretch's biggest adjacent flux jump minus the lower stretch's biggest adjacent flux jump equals 0.2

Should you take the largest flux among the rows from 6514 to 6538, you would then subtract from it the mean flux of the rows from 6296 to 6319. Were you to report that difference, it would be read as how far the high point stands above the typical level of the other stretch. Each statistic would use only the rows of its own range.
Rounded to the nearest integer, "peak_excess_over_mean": 2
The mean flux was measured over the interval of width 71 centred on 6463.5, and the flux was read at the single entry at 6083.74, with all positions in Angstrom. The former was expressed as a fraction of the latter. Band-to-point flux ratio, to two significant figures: 0.99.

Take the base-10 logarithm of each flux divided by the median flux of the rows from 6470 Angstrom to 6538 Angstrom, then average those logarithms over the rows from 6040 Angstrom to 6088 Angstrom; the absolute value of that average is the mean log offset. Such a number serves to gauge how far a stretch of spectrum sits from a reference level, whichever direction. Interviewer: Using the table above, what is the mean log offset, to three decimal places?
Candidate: 0.027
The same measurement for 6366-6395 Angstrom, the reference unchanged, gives 0.025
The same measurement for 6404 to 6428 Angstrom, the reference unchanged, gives 0.019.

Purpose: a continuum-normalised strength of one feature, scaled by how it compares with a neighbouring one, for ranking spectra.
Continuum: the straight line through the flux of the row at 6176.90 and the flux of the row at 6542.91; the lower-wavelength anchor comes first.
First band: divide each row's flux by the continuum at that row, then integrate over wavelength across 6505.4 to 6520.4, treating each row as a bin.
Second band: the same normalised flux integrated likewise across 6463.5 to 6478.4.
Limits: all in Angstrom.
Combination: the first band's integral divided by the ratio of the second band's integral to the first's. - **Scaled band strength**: 15.2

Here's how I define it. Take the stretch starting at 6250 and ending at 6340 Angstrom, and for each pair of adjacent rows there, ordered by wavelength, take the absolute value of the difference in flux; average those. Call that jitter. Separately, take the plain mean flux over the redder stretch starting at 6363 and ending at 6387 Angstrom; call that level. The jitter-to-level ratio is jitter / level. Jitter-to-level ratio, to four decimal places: 0.0399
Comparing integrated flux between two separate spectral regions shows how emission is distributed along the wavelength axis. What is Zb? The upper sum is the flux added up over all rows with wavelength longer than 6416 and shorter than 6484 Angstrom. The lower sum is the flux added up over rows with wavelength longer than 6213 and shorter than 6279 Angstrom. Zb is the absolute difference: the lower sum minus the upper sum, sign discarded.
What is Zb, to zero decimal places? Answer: 15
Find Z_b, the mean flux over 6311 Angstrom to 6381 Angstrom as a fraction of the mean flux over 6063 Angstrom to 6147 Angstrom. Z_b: 0.968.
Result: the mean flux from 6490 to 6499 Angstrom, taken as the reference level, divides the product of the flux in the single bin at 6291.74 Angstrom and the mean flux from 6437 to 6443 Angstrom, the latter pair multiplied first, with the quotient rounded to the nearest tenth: 31.9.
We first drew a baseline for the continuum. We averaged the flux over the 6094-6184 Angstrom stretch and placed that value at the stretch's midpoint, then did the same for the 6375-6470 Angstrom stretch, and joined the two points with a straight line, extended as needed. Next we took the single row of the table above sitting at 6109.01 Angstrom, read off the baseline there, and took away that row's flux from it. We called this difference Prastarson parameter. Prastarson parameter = 2.7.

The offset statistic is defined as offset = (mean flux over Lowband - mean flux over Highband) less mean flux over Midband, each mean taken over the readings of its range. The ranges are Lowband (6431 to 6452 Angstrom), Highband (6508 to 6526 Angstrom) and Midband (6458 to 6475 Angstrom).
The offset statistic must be -32.3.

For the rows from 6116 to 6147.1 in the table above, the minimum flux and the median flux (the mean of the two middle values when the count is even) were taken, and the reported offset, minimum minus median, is -4.0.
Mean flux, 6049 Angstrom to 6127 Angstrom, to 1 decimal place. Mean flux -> 33.4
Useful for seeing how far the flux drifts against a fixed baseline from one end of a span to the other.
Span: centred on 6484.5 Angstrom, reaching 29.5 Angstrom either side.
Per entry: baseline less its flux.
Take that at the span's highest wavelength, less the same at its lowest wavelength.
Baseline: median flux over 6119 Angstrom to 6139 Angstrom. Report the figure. -2.8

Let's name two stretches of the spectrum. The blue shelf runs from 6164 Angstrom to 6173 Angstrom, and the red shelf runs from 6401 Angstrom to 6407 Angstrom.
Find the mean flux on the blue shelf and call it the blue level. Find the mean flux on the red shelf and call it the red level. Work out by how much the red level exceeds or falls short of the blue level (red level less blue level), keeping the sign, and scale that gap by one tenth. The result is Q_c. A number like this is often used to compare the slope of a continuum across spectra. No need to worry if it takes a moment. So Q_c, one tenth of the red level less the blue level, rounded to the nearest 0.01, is -0.37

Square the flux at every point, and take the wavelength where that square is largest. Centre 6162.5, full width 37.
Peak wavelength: 6174.06 Angstrom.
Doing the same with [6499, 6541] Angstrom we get 6536.89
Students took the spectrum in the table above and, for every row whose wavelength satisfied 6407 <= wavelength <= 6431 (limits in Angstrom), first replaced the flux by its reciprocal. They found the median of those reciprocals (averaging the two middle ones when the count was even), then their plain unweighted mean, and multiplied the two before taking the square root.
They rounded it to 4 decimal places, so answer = 0.0322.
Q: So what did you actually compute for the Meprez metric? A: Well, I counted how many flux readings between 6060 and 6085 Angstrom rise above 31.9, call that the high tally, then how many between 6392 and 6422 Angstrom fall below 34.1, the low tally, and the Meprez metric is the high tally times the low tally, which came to 90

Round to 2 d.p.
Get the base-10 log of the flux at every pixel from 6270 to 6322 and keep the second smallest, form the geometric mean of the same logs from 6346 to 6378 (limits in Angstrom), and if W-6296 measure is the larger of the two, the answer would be 1.50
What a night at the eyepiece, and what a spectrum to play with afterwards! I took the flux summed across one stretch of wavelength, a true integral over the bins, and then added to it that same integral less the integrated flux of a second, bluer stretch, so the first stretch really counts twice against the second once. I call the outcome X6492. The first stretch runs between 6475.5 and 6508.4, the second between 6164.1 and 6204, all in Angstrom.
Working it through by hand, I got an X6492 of 787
